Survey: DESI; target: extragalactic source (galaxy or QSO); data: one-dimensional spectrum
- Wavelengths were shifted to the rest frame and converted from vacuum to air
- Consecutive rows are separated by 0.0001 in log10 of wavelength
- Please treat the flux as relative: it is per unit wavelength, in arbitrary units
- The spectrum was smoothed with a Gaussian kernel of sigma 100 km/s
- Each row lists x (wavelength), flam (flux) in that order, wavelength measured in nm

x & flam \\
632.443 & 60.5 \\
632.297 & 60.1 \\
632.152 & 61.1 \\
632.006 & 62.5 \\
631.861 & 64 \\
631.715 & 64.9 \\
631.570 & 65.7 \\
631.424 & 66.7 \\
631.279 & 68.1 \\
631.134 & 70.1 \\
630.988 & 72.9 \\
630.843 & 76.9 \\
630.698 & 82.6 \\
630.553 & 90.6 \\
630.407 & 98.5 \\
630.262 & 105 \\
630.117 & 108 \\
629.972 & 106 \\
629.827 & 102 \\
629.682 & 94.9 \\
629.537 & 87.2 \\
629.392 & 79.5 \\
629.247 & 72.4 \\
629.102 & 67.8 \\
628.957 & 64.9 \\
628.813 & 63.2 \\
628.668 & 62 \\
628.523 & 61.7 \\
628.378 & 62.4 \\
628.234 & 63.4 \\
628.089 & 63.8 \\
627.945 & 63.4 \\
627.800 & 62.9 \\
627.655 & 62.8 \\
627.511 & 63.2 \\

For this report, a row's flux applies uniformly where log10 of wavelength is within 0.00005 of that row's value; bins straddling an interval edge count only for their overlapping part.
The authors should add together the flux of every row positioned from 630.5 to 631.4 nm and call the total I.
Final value 461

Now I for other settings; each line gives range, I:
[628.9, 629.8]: 467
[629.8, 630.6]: 610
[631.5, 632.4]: 378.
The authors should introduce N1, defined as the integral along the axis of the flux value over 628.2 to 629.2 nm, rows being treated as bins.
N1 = 64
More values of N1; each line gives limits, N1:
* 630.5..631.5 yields 75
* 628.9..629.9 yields 81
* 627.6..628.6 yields 63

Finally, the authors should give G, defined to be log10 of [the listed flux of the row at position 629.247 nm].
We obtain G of 1.86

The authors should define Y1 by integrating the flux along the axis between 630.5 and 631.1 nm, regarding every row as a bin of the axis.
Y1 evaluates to 48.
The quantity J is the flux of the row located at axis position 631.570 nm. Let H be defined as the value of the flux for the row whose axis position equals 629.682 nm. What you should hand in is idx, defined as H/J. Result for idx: 1.4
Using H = 94.9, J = 65.7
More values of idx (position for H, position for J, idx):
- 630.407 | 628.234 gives 1.6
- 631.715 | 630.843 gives 0.8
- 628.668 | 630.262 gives 0.6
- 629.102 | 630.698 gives 0.8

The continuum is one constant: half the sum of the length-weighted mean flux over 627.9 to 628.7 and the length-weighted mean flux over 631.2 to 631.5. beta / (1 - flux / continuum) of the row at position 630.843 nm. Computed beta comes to -0.18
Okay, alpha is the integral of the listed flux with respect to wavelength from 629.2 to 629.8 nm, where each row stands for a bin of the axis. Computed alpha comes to 51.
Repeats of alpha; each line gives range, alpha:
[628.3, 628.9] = 37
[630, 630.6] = 61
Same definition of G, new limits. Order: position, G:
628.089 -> 1.80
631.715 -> 1.81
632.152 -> 1.79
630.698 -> 1.92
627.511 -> 1.80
